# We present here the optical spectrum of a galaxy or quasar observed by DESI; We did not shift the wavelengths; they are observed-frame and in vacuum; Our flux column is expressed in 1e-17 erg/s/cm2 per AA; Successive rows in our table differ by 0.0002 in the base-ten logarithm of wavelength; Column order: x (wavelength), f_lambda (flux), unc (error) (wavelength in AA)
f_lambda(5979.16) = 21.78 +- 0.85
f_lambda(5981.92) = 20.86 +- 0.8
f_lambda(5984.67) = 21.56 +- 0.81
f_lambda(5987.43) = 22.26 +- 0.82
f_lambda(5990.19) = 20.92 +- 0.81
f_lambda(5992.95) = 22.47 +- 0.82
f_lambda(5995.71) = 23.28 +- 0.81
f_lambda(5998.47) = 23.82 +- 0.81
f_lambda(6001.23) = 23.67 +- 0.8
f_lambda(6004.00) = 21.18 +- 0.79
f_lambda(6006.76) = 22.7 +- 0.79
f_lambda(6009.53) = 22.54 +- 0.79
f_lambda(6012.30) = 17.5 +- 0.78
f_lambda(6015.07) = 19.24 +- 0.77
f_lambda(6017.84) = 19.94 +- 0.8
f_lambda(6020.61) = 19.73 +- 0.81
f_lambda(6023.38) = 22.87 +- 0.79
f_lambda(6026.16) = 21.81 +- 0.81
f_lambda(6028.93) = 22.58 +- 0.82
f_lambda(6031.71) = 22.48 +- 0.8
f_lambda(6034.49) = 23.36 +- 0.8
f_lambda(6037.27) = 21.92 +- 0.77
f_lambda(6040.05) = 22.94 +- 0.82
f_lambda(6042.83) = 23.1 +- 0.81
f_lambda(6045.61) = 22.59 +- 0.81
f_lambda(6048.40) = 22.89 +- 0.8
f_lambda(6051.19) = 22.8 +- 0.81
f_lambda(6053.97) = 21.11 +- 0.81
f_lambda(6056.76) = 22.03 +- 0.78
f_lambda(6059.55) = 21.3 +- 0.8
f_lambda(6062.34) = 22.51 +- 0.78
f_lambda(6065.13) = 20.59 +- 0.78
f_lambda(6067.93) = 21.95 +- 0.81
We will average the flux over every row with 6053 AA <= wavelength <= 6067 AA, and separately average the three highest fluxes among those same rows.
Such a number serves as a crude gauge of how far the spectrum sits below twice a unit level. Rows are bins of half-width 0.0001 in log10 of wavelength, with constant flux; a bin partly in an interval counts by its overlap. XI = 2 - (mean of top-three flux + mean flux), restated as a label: -41.5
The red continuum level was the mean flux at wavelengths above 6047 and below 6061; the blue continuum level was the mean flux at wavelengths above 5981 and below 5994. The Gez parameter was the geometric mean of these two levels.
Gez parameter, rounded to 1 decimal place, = 21.8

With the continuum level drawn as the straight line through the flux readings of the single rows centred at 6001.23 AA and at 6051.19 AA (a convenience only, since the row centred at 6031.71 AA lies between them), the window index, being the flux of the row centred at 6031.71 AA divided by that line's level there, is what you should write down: 0.97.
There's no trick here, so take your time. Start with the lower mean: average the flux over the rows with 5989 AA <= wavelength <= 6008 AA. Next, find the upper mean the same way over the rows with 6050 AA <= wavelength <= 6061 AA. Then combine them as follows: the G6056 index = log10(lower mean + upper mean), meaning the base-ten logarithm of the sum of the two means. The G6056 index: 1.65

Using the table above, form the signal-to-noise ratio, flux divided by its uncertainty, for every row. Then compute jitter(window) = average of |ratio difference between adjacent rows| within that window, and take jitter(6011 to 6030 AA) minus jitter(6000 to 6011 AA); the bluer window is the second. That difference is 0.10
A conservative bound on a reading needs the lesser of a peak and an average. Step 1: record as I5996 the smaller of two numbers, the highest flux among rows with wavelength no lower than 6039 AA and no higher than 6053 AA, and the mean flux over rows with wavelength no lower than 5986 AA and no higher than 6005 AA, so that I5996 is 22.5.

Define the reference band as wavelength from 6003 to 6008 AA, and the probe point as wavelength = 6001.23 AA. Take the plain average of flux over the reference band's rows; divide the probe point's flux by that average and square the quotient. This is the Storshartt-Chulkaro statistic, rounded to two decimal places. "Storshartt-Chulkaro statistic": 1.16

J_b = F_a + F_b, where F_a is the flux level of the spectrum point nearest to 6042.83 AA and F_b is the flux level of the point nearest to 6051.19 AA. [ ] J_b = 45.9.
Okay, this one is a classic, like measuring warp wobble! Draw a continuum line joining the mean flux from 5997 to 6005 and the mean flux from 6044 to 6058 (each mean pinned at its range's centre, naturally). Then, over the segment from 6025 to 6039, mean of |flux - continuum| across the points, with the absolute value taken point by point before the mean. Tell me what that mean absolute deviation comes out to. 0.5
